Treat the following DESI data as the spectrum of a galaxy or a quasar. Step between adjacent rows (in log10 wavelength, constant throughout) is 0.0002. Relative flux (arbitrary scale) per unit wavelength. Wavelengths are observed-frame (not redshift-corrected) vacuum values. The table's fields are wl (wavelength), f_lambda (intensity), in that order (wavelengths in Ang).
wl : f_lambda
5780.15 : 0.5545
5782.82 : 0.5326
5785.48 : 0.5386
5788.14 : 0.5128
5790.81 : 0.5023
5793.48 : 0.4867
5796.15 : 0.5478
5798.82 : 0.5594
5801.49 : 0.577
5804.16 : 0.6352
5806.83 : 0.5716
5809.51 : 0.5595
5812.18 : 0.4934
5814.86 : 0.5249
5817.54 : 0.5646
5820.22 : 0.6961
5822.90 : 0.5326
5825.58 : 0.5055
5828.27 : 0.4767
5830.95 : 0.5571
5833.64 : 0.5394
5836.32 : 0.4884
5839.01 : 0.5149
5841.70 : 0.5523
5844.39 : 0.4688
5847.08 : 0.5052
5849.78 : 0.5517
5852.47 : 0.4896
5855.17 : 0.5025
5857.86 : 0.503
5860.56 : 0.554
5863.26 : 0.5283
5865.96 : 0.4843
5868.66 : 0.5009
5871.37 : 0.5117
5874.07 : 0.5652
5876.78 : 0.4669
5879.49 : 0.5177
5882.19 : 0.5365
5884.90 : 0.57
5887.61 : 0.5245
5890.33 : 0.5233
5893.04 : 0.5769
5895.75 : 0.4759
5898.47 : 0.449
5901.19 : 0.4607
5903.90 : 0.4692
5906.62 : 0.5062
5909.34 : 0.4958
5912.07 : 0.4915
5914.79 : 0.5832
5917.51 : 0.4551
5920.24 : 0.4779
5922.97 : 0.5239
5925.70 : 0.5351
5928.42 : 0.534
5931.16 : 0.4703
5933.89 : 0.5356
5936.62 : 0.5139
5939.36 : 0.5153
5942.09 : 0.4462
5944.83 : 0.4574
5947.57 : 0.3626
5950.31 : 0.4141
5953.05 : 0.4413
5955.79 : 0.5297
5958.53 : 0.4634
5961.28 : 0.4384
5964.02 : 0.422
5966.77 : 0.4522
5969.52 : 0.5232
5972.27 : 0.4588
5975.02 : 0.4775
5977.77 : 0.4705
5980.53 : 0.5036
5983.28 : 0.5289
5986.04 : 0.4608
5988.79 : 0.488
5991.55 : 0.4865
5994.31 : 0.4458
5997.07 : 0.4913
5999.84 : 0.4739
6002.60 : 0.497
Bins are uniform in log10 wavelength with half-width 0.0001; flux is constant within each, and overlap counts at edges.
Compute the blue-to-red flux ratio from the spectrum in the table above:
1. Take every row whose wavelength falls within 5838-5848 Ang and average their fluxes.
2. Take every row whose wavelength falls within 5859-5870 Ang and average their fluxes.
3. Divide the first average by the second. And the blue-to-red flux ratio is 0.99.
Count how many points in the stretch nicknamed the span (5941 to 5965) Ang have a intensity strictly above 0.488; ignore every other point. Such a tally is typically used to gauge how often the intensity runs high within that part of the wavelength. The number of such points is 1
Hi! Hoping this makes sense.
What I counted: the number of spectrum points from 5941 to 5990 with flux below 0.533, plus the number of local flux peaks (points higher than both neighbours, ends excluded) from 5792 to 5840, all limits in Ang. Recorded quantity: 21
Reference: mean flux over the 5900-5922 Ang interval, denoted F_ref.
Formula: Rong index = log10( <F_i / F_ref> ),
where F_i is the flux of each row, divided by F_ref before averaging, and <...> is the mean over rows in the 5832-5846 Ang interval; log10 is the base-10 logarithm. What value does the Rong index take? 0.018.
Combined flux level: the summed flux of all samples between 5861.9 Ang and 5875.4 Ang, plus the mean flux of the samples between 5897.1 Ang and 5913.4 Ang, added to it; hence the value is 3.07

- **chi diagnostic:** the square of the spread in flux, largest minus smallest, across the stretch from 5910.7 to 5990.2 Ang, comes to 0.049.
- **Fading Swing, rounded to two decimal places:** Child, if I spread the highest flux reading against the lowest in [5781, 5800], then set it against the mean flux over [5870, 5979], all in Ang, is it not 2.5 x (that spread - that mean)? -1.05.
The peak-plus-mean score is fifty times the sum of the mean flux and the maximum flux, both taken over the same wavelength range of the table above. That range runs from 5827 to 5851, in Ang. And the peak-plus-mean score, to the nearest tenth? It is 53.7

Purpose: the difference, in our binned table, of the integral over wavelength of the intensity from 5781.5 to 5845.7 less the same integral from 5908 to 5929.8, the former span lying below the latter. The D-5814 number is 23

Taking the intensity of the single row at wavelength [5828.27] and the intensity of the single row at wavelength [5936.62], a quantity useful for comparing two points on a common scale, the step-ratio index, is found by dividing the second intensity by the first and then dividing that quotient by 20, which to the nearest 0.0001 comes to 0.0539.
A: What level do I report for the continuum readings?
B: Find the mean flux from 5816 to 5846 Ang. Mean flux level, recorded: 0.536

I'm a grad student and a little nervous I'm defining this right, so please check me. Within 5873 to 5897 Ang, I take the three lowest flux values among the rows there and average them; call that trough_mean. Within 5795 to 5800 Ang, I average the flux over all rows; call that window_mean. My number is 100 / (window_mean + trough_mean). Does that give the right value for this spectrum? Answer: 96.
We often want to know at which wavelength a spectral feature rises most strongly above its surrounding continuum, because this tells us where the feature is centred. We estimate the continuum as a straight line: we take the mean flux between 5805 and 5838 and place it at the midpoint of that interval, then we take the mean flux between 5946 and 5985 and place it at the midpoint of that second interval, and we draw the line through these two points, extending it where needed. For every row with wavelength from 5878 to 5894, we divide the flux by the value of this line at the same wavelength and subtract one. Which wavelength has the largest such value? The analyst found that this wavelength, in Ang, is 5893.04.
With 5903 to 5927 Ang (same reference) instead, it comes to 5914.79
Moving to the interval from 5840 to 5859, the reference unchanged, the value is 5849.78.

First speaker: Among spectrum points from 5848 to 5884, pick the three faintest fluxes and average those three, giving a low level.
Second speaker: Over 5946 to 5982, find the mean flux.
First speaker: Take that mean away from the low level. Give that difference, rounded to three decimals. 0.022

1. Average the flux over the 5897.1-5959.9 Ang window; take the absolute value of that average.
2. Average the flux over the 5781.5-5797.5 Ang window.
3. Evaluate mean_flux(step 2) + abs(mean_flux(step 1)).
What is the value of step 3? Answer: 1.00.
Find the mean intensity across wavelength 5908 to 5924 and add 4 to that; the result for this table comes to 4.50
